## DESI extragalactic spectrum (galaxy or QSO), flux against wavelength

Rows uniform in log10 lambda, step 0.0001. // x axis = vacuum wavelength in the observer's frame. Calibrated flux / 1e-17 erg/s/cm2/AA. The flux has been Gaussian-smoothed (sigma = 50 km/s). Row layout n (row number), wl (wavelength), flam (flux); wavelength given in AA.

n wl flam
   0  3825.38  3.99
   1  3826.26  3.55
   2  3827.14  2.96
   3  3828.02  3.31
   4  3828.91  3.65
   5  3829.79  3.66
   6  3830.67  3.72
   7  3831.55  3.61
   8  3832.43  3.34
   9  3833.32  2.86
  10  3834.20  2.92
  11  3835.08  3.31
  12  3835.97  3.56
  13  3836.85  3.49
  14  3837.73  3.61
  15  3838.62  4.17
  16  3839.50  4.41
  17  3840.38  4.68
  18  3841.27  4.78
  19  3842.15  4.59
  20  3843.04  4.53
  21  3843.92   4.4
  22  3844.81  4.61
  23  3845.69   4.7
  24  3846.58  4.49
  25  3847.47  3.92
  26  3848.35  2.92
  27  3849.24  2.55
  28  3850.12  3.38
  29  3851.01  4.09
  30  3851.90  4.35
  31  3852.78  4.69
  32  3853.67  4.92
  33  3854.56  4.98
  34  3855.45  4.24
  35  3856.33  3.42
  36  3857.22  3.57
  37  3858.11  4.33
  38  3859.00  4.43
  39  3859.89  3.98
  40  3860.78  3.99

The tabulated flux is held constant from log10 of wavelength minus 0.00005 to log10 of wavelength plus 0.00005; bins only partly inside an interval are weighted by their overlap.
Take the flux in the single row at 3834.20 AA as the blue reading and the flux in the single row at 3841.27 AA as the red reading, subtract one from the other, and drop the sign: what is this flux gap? 1.86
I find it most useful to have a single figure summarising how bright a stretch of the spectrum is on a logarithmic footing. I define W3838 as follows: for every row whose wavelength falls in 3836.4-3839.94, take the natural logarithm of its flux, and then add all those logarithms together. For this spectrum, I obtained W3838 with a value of 5.4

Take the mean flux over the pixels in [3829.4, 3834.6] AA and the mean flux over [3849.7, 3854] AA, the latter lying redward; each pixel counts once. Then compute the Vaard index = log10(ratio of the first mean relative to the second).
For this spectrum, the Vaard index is -0.11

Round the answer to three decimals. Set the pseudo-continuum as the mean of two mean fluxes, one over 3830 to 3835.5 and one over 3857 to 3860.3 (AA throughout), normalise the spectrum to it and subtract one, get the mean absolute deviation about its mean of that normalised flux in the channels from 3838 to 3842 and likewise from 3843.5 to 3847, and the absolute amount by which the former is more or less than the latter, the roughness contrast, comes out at 0.031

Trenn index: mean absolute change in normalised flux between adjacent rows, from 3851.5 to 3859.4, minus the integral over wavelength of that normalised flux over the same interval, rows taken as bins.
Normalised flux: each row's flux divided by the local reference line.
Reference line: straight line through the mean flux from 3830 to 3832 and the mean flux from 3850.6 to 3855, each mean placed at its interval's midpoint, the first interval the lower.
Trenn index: -7.2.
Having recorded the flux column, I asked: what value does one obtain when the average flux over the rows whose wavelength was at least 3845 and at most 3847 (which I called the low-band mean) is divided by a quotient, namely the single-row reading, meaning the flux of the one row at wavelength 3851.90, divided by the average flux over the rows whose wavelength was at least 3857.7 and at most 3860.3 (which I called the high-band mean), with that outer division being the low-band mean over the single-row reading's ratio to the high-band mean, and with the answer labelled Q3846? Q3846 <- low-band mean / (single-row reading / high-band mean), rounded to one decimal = 4.5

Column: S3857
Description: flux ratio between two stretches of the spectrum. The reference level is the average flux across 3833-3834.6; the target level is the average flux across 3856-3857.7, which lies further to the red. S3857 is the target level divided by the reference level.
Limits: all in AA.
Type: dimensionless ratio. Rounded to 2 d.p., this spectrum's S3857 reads 1.21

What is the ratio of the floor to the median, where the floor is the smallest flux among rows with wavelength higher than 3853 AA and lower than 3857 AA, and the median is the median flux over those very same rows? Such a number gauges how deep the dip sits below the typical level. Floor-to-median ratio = 0.75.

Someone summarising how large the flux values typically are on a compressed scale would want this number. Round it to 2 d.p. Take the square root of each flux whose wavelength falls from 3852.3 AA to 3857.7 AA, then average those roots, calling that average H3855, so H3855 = 2.07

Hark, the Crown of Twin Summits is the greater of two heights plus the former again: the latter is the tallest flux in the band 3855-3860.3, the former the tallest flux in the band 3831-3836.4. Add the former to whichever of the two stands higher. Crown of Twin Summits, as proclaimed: 8.04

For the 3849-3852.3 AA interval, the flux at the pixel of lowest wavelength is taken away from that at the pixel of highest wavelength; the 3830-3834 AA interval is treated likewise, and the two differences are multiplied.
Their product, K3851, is -1.5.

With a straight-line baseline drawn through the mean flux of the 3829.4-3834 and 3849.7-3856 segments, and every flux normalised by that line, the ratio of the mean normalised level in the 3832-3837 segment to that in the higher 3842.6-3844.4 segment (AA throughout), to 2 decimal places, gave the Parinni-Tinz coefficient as 0.81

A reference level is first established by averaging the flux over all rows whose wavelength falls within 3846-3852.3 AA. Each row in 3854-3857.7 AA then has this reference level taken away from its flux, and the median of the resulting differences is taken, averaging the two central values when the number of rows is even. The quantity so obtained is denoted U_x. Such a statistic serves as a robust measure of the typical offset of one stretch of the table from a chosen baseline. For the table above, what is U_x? 0.2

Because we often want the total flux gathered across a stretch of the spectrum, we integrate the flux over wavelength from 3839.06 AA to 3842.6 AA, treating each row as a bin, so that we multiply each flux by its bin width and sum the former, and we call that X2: 16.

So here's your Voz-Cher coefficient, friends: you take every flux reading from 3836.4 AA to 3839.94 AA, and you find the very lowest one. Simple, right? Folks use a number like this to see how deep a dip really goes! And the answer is 3.49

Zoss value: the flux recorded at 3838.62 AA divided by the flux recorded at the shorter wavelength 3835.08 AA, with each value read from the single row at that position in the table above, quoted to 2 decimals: 1.26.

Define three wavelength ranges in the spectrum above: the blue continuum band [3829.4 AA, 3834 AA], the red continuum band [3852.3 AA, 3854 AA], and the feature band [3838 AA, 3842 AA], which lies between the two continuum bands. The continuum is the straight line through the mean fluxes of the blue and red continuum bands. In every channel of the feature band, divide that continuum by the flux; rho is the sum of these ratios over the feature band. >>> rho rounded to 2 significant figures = 3.5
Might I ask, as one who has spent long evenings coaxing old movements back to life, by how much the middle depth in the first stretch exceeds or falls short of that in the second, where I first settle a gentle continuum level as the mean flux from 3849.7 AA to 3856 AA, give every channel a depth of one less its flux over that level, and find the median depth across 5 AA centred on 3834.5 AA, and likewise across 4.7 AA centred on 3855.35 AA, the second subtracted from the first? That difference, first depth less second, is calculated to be 0.21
